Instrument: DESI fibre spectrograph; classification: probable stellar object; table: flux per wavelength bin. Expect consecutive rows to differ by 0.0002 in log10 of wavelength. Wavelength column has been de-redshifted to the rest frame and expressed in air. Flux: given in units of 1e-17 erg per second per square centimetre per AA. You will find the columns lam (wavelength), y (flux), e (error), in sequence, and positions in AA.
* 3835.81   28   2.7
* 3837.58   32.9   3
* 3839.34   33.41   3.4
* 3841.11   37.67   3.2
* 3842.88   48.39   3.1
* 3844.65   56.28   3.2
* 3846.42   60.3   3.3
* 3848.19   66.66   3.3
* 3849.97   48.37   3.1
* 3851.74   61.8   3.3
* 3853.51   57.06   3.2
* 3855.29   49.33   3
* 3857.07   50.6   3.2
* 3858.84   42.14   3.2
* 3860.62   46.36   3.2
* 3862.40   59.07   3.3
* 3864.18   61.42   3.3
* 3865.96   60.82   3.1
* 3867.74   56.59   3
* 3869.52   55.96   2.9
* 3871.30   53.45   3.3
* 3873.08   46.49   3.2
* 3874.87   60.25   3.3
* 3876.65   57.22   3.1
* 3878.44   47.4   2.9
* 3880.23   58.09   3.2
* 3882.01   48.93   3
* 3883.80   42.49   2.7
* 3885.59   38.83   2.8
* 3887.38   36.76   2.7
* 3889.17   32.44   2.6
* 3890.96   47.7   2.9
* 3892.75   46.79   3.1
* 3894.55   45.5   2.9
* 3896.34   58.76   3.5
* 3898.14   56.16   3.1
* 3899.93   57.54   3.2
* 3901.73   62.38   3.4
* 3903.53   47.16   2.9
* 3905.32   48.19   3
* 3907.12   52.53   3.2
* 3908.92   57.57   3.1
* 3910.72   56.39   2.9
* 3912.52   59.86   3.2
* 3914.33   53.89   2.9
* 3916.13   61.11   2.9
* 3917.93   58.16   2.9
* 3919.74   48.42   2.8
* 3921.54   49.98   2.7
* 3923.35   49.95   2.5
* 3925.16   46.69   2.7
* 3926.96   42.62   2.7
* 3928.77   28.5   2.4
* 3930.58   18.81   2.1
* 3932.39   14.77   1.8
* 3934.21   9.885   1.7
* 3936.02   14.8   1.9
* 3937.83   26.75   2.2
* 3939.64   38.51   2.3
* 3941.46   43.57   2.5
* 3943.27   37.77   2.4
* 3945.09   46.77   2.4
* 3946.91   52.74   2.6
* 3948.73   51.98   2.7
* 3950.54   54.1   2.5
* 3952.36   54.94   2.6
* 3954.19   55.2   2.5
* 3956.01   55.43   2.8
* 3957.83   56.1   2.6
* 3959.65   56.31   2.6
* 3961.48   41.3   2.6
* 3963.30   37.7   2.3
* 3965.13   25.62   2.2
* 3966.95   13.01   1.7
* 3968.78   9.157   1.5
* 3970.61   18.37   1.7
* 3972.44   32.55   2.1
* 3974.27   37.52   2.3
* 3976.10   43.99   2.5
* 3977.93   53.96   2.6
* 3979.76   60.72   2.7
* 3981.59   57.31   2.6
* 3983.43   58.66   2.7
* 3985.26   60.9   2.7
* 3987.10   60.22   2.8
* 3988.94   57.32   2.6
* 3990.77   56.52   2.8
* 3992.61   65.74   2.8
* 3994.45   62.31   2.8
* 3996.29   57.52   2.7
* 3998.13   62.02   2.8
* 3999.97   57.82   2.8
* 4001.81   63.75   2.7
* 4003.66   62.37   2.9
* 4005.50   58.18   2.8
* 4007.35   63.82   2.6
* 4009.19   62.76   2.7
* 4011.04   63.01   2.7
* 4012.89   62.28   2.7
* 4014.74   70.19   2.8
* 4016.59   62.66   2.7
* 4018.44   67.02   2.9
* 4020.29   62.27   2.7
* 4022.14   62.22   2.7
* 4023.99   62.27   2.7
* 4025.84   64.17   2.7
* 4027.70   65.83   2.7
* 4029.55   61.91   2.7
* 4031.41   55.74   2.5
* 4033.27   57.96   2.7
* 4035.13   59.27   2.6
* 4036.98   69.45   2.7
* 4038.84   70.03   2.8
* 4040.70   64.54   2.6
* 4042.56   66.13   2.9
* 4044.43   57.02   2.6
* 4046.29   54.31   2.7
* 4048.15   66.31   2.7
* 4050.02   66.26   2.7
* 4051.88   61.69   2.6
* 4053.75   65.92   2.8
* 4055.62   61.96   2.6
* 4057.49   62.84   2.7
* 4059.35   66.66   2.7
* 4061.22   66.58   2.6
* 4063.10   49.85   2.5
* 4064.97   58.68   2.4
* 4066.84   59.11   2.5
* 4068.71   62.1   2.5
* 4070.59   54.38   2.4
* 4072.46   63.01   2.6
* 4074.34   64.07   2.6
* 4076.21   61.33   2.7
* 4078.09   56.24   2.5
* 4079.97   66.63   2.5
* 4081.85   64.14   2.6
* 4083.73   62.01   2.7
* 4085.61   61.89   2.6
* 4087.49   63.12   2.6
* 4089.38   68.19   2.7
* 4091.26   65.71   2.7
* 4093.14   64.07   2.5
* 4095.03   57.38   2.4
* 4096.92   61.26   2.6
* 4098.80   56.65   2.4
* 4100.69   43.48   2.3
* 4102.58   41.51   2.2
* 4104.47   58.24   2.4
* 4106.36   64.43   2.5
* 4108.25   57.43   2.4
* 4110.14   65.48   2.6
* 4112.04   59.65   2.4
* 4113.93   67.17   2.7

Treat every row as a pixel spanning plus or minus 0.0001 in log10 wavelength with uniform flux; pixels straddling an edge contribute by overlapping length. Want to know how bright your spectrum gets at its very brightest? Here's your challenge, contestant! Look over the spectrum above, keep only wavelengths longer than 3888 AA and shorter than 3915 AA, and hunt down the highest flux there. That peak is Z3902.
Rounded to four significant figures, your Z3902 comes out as 62.38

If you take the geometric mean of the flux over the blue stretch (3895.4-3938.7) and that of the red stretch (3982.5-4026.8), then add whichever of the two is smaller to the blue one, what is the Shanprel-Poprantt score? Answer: 81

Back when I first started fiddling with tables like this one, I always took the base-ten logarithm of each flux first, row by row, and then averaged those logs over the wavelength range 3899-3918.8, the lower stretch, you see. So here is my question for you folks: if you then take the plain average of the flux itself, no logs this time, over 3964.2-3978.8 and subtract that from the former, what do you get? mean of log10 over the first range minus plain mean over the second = -27.5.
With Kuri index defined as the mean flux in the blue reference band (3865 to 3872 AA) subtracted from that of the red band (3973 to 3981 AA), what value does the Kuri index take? -8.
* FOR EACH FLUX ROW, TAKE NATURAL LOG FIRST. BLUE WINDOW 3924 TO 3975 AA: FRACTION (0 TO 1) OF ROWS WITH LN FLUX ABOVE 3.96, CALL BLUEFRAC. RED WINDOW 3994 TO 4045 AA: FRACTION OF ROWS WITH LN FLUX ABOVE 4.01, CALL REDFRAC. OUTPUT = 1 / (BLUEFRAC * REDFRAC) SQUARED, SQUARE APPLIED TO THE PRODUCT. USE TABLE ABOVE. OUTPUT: 16.0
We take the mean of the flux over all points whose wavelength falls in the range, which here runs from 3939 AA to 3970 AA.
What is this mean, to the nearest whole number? 43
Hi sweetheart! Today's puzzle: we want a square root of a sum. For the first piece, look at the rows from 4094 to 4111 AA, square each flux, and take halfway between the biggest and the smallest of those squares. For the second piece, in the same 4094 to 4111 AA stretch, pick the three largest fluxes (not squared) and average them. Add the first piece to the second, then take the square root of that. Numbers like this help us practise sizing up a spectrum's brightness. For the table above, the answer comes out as 55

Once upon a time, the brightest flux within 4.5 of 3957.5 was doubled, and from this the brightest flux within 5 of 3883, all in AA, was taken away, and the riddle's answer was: 55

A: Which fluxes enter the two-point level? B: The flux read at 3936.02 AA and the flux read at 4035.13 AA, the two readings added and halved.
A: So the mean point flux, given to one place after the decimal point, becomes 37.0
